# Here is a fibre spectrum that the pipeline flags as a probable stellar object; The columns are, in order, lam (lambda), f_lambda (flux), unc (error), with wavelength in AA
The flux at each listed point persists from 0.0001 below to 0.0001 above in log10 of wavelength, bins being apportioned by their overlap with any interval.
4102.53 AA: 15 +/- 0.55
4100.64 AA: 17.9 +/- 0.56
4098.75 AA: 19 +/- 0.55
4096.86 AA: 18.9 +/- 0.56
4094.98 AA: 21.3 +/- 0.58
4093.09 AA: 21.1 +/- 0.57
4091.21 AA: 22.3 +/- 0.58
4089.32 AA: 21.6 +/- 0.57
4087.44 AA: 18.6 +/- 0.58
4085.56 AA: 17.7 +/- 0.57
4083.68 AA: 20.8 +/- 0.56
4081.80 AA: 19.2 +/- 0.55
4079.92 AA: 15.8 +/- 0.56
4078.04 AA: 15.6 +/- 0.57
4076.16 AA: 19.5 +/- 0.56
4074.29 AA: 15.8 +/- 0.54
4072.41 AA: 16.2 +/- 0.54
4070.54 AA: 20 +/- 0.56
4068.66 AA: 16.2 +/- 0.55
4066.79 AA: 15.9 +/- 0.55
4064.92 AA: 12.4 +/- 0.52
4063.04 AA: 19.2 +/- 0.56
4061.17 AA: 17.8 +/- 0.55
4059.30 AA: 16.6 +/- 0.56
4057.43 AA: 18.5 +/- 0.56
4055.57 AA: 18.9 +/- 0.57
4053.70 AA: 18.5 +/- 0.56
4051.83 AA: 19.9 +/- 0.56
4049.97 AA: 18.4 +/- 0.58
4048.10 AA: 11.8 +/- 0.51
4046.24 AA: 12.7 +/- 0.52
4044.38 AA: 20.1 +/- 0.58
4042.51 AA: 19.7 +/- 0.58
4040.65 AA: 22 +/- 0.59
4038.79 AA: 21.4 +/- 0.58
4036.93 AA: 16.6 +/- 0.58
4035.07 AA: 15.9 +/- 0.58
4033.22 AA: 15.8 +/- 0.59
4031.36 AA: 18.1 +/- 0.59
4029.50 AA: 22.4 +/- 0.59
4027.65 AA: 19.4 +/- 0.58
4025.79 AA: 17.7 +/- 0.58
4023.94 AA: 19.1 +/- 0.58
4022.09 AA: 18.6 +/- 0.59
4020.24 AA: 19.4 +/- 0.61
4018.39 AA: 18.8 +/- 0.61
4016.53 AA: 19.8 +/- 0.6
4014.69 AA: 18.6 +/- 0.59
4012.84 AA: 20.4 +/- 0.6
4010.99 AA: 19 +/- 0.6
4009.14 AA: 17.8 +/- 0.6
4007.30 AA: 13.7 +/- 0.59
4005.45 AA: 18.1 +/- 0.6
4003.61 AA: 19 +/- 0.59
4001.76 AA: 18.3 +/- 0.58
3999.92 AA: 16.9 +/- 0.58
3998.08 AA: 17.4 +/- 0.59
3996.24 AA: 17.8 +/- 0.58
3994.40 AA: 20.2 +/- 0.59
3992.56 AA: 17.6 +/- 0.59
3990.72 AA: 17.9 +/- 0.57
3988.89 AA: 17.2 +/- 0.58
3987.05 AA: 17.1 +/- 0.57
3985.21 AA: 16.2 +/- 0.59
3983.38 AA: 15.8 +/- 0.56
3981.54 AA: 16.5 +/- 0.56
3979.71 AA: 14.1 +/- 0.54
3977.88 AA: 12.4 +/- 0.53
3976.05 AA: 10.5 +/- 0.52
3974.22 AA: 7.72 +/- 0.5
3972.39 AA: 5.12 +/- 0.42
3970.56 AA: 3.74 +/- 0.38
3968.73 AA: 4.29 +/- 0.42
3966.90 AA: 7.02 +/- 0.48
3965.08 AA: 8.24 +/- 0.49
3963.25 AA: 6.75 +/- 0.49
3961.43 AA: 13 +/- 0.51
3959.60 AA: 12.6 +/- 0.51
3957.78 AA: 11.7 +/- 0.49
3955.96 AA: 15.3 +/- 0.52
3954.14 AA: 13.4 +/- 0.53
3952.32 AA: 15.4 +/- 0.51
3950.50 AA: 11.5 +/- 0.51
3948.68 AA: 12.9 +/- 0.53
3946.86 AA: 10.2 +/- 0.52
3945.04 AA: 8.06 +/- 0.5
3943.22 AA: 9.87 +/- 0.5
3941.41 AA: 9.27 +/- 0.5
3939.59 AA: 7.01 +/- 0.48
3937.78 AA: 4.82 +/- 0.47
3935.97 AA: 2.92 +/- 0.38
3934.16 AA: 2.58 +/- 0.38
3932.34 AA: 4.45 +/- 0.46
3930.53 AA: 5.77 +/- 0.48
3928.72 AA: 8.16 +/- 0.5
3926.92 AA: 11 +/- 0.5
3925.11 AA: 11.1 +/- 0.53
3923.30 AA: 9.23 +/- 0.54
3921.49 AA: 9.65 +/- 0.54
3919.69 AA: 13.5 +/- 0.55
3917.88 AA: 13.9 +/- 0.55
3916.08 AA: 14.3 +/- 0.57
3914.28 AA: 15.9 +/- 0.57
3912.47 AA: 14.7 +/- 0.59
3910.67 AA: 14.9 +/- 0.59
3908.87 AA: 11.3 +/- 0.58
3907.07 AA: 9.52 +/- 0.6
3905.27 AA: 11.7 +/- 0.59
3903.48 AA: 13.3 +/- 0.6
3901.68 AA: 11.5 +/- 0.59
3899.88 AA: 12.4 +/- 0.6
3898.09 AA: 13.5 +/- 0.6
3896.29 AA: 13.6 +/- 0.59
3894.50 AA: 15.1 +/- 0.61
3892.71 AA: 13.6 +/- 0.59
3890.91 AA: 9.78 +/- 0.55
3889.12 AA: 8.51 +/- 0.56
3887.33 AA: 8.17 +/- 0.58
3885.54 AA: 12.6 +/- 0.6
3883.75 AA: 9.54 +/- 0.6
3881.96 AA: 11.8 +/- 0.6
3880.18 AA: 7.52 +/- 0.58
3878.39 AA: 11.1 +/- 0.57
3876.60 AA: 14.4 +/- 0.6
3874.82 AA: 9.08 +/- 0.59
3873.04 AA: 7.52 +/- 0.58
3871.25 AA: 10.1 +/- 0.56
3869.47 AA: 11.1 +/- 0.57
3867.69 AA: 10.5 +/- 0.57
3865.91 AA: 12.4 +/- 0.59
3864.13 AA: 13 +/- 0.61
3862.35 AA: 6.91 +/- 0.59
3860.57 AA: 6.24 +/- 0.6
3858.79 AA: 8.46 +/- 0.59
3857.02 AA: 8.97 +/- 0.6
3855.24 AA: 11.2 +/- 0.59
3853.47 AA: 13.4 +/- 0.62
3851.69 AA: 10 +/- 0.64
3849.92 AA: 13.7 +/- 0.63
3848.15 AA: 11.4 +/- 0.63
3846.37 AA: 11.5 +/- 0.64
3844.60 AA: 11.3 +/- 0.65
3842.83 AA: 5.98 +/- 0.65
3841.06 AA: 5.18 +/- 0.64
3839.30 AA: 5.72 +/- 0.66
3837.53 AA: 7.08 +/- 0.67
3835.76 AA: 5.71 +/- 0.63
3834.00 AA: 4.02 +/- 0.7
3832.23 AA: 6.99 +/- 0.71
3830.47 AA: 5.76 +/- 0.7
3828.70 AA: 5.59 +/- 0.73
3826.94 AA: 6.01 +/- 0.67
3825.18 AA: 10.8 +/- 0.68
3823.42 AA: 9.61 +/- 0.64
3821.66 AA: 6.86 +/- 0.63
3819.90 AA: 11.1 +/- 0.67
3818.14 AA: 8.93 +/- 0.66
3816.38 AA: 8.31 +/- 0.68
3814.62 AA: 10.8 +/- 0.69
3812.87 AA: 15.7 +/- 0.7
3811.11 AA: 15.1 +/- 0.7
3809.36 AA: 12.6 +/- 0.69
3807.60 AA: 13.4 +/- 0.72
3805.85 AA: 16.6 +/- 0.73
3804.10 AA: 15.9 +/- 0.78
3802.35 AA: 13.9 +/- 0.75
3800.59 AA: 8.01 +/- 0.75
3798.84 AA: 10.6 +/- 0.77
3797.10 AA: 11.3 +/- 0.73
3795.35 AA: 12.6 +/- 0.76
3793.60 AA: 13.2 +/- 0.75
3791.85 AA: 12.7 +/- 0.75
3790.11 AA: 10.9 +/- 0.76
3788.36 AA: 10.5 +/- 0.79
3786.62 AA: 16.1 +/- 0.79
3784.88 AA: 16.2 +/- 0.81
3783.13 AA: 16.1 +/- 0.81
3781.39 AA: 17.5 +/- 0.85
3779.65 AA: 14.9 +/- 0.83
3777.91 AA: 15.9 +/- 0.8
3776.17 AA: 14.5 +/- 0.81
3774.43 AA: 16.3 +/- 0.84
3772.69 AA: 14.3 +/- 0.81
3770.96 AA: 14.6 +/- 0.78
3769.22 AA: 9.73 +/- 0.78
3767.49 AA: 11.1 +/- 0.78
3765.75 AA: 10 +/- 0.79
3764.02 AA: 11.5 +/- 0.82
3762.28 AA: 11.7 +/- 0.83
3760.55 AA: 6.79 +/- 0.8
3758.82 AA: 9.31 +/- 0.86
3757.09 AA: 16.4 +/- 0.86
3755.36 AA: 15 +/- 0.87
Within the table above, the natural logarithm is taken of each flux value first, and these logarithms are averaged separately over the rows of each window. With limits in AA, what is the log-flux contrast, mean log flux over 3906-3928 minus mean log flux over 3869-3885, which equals 0.2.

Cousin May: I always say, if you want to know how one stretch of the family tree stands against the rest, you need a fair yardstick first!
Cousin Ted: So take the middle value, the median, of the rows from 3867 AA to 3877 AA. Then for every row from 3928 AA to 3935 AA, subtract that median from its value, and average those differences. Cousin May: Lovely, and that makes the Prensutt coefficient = -5.1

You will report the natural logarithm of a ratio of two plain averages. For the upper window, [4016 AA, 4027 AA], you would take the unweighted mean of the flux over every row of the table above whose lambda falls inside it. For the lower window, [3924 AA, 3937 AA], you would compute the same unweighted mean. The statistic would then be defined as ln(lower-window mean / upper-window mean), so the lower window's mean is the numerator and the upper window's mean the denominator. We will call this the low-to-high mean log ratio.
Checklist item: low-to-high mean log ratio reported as -1.1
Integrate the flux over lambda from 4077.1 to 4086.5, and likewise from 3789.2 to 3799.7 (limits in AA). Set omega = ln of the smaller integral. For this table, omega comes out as 4.83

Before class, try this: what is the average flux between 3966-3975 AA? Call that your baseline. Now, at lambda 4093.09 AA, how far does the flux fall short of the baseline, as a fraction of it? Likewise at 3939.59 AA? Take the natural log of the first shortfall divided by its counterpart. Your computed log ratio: 2.4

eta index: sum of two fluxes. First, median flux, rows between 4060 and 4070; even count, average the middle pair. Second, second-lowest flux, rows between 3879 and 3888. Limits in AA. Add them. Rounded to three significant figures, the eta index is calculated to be 24.4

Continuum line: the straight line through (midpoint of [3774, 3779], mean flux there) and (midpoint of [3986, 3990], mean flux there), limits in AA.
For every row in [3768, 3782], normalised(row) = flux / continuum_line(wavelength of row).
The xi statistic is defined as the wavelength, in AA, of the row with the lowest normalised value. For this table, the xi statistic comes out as 3769.22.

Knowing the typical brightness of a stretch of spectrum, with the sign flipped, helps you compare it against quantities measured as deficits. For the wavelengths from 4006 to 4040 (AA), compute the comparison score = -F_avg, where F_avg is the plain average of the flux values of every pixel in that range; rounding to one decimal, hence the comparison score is -18.5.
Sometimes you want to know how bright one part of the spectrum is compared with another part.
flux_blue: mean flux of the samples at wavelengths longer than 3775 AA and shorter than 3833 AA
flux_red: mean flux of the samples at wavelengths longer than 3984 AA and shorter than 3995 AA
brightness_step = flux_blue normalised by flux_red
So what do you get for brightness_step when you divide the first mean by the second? 0.68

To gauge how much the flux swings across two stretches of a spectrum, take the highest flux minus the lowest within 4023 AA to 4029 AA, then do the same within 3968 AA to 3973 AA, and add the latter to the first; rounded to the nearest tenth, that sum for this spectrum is 3.1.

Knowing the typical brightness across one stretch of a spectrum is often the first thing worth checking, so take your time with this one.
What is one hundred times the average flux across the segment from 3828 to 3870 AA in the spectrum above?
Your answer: 884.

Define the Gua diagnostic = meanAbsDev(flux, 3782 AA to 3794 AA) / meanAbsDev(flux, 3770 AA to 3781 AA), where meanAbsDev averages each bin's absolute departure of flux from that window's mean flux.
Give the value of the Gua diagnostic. 3.1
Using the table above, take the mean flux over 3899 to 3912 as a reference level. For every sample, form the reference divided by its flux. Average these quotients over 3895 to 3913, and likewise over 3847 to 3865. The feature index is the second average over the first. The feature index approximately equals 1.29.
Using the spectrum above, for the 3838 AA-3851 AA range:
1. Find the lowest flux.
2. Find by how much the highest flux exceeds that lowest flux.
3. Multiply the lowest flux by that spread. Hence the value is 44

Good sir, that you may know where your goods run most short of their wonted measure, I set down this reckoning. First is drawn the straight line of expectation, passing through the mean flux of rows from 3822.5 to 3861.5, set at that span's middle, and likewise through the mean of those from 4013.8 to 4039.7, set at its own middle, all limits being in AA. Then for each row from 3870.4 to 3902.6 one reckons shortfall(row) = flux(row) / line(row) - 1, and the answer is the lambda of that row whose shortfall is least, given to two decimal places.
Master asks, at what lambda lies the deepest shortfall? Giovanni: 3880.18 AA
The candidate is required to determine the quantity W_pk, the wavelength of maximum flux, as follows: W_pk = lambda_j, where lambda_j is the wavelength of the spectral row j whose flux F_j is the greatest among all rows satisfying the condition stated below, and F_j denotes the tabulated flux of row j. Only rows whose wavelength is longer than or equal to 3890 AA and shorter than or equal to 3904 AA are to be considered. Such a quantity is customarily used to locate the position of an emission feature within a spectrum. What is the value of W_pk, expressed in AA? 3894.50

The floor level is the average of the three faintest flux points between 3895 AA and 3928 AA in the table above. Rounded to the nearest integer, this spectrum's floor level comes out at 9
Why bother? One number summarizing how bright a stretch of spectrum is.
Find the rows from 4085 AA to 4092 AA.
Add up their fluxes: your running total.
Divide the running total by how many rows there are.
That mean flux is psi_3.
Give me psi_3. 20.1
